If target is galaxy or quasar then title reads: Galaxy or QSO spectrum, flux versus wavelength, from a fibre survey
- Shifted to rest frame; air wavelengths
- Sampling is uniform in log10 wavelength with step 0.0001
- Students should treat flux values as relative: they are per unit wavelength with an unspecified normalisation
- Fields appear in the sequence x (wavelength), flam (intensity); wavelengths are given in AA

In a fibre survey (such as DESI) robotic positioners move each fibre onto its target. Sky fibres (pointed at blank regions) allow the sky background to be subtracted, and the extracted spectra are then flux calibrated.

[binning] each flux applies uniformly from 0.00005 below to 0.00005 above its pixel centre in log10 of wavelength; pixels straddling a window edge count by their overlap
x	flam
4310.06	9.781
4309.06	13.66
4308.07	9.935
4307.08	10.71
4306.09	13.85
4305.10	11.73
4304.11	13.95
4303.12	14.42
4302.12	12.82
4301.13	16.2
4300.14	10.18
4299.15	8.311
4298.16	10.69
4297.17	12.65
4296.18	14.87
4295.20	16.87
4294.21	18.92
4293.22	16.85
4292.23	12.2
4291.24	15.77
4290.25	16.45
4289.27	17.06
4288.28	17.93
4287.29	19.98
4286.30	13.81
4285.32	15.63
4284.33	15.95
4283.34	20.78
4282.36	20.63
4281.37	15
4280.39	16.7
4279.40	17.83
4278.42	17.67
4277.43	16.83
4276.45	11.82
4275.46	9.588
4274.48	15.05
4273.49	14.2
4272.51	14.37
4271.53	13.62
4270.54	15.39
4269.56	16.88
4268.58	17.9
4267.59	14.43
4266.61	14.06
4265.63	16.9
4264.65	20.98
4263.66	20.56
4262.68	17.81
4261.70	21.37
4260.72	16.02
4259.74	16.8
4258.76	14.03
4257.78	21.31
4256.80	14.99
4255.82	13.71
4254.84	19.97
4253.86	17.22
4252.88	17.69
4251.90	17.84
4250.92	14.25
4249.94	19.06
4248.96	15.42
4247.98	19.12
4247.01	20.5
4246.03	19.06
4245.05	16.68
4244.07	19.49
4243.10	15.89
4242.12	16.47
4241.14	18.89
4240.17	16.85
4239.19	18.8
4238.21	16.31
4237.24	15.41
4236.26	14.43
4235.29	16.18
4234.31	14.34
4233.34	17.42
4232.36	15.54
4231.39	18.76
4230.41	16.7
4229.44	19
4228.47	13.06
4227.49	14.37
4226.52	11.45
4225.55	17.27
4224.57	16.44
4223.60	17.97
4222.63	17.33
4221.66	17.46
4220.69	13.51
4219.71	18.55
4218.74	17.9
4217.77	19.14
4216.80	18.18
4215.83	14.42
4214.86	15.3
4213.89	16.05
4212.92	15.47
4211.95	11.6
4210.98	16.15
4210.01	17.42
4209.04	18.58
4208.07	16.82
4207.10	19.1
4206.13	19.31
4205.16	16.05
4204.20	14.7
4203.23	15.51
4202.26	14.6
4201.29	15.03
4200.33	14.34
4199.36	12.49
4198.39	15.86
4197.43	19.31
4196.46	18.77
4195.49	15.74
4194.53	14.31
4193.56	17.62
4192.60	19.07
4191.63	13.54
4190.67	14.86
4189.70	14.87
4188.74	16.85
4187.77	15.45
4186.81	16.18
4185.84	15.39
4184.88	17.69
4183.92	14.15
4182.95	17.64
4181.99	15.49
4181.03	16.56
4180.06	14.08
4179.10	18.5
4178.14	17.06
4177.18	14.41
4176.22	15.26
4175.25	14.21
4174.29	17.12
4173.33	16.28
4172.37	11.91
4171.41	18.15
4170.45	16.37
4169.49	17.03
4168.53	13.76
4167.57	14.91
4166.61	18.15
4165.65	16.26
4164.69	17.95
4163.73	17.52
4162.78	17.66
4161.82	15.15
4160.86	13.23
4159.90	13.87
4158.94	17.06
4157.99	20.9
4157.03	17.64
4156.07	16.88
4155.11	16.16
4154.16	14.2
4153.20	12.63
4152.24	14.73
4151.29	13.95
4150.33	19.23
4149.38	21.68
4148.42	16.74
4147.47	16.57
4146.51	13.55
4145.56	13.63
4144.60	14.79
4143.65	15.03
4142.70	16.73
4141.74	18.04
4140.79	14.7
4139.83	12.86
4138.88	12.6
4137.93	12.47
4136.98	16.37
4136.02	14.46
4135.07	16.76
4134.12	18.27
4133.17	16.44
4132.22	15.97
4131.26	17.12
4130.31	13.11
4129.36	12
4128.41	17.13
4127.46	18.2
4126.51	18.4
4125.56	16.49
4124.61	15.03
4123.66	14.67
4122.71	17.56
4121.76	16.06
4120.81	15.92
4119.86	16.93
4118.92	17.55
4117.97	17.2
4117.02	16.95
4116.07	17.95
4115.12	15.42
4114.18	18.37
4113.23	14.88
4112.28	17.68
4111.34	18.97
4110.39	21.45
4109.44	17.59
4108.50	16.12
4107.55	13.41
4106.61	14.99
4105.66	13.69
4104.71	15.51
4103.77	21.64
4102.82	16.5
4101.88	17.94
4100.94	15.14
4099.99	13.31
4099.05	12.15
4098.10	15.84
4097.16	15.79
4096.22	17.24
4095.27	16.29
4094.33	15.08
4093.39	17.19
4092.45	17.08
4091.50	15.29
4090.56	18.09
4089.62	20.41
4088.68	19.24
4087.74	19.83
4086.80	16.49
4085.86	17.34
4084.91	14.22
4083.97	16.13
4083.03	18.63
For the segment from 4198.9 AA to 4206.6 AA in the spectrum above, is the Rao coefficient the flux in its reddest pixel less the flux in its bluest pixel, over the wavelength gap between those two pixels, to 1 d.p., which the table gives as 1.0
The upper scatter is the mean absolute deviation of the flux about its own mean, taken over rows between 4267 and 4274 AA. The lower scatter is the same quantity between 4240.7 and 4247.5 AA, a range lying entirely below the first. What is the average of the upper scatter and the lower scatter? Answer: 1.40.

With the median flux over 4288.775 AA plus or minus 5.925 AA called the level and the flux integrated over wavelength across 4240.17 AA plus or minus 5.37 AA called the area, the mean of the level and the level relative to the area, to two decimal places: 8.37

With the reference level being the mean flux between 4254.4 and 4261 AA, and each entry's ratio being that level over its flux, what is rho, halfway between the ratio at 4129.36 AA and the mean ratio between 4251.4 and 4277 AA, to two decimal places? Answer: 1.22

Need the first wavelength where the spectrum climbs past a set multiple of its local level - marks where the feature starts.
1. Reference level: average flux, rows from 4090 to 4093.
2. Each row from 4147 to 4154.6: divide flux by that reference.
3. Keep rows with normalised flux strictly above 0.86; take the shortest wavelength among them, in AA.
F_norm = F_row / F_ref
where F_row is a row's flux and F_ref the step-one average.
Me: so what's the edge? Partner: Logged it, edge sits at 4147.47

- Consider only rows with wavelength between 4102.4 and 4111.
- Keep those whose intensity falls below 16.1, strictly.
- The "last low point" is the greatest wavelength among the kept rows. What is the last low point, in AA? 4107.55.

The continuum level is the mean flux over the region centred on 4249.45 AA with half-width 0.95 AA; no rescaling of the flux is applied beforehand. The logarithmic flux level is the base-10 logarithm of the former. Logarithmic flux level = 1.24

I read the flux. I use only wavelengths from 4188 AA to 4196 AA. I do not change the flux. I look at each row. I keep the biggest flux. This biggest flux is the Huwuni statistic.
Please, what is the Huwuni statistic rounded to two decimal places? 19.07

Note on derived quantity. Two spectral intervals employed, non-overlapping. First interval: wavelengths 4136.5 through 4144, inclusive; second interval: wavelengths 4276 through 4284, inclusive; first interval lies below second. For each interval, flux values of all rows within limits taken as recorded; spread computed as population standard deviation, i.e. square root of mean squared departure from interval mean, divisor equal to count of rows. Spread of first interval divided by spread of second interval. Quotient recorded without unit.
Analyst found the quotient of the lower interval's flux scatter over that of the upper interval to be 0.72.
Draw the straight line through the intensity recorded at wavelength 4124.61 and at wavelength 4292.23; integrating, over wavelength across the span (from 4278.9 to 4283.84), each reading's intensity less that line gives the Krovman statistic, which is 29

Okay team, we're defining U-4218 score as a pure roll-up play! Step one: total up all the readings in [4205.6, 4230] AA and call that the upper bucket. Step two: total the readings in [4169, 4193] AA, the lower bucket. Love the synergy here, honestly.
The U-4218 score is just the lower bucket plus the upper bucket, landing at 810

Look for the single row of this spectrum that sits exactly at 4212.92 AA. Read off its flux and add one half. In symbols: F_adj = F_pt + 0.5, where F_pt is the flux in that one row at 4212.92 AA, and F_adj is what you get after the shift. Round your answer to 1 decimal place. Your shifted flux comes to 16.0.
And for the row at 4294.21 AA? 19.4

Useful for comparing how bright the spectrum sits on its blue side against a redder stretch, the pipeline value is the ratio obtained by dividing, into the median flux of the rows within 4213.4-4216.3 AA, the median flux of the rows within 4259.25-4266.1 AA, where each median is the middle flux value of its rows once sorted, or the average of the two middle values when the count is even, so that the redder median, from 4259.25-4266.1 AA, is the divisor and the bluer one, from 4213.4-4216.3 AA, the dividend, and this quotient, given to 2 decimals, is 0.86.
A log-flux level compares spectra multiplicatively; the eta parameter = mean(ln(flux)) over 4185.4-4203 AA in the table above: 2.75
